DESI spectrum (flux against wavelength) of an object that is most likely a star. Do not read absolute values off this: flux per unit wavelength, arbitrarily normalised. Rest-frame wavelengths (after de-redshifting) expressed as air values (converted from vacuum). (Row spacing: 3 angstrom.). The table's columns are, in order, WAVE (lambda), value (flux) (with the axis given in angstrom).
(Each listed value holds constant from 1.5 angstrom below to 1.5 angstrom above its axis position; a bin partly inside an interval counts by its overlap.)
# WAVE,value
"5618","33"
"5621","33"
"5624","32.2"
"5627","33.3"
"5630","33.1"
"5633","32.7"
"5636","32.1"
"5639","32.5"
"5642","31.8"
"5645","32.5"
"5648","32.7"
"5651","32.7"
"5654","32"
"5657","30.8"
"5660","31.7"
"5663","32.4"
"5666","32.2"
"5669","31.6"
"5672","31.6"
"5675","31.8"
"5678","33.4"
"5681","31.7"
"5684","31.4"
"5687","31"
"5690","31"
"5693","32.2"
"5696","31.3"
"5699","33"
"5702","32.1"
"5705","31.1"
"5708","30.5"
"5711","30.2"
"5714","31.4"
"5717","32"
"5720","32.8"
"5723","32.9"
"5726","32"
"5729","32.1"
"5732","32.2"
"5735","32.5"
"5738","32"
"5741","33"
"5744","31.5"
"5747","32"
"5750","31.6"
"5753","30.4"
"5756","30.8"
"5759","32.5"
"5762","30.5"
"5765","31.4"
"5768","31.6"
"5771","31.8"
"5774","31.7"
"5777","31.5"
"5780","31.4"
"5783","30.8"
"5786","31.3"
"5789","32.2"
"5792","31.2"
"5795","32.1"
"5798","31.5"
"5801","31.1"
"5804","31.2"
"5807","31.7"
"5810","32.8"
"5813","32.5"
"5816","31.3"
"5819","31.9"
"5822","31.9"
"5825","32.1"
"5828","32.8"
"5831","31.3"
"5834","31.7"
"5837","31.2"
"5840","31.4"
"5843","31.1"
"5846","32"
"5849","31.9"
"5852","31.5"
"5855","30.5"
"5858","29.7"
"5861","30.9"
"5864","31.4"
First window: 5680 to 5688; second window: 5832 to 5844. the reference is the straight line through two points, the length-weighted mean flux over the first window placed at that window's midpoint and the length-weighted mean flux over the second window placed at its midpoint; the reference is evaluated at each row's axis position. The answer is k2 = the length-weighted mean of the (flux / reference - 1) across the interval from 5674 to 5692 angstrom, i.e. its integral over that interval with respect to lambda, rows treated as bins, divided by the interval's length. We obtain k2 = 0.011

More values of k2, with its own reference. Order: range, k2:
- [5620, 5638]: 0.043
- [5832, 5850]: 0.006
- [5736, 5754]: 0.014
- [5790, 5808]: 0.004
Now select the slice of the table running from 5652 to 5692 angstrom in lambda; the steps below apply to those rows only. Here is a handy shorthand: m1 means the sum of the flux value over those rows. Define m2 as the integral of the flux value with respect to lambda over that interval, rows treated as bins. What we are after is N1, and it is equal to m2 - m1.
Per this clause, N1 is 858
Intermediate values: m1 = 413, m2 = 1270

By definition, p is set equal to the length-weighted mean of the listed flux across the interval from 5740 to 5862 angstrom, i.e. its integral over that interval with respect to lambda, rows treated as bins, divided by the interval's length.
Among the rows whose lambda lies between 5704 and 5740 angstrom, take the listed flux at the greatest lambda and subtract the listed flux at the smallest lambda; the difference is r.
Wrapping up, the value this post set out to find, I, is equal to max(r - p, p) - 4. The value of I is 27.5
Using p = 31.5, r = 0.9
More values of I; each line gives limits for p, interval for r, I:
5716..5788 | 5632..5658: 27.8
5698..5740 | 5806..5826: 27.9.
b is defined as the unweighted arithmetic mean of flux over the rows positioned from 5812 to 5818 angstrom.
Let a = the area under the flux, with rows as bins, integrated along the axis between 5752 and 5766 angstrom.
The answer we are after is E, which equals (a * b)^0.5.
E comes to 118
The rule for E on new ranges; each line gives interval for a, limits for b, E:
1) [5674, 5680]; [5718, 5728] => 80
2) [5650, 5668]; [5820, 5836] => 136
